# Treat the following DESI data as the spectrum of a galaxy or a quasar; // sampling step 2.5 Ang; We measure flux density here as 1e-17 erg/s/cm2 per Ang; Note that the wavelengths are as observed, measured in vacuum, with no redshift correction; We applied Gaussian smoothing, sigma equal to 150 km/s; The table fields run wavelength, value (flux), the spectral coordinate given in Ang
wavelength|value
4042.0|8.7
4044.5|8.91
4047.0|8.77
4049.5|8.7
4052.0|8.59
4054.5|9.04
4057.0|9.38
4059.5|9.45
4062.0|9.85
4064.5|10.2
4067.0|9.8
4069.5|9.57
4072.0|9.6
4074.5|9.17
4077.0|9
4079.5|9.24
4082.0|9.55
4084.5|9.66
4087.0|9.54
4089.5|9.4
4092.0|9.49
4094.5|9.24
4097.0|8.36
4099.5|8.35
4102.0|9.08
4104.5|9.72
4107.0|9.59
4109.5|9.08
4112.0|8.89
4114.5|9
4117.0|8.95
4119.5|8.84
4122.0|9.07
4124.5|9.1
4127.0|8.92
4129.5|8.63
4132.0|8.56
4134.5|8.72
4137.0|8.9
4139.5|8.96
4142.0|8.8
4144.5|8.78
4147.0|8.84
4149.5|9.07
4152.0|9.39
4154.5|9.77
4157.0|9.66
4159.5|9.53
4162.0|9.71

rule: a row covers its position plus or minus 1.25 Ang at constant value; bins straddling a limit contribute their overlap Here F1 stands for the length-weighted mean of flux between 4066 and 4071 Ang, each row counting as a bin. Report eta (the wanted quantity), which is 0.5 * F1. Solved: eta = 4.84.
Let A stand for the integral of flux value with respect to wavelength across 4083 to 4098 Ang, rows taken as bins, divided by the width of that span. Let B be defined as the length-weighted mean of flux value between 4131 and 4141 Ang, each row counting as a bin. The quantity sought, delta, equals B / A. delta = 0.95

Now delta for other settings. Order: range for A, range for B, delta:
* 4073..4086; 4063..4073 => 1.05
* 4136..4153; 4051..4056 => 0.99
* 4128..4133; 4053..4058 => 1.06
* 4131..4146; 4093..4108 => 1.03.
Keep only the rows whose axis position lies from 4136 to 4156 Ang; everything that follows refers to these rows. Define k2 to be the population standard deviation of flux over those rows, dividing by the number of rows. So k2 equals 0.32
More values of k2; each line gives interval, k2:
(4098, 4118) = 0.40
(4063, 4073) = 0.25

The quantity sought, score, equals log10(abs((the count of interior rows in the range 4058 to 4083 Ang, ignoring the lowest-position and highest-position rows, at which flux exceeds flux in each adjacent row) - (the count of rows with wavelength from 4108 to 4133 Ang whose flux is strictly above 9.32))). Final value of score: 0.30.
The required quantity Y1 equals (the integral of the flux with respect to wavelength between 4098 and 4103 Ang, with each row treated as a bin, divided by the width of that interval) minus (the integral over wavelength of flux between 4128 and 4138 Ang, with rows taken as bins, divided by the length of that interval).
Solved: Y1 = -0.02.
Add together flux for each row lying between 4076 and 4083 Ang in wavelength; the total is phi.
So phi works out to 27.8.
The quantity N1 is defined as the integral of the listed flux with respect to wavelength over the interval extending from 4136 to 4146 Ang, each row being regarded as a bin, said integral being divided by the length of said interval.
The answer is 8.86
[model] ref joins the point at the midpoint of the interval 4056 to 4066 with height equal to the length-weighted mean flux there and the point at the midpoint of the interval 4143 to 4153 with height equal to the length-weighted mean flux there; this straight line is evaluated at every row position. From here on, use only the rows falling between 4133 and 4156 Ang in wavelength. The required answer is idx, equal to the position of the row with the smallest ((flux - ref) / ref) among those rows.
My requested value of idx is 4134.5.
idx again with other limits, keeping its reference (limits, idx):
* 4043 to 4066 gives 4052.0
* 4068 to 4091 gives 4077.0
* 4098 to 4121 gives 4099.5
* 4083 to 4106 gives 4097.0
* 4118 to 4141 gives 4132.0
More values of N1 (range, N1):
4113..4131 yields 8.92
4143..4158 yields 9.24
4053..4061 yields 9.29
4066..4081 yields 9.39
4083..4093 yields 9.52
